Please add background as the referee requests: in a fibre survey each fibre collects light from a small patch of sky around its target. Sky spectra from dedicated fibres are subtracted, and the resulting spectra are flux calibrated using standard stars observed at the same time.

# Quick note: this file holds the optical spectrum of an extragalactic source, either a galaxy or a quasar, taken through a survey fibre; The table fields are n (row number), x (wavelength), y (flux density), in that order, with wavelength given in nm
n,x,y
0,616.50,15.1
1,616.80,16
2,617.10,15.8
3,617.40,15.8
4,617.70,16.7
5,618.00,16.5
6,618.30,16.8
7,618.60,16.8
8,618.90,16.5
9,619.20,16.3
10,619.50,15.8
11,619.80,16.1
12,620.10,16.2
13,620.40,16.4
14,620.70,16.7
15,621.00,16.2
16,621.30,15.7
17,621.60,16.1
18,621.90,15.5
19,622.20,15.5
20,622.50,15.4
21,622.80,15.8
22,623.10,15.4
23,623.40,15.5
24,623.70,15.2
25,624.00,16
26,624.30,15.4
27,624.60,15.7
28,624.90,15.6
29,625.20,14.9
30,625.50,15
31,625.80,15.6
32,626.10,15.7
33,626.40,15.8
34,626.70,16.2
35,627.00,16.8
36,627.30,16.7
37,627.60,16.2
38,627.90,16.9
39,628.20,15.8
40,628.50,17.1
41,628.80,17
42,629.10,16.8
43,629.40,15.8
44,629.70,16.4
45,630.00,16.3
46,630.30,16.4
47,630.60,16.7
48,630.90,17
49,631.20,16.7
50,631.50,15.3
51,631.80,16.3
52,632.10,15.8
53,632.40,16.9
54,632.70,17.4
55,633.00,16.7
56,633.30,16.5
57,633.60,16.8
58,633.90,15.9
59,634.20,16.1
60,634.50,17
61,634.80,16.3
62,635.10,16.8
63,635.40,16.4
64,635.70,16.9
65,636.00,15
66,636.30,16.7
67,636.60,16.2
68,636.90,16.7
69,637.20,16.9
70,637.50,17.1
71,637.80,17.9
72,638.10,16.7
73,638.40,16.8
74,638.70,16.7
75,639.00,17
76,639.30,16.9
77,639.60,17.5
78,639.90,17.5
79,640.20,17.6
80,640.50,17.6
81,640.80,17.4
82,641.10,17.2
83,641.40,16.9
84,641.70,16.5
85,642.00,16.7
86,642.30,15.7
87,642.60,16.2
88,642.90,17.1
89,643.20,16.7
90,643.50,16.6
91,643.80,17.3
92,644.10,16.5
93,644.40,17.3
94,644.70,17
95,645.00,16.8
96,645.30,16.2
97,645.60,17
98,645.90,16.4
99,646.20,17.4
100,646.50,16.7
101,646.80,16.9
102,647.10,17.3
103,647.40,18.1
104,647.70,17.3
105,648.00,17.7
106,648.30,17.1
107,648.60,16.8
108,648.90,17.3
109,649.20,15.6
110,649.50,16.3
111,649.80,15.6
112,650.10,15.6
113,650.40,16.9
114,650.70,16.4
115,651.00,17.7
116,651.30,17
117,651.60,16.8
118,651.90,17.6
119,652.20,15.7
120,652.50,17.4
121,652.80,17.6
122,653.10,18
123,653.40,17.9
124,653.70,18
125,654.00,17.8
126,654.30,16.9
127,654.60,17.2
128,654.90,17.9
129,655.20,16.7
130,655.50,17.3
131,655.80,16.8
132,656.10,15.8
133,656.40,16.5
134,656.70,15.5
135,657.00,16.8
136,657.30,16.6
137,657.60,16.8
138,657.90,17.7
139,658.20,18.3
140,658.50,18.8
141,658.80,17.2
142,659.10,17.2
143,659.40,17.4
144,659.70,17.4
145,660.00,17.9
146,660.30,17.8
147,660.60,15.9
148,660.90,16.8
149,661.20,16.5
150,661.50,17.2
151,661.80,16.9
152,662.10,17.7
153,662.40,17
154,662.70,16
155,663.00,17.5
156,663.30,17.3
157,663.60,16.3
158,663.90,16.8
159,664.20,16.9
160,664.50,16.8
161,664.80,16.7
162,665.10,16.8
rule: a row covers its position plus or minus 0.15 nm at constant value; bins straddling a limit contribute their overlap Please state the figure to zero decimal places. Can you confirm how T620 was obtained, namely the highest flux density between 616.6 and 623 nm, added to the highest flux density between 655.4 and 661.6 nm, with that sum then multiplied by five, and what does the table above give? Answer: 178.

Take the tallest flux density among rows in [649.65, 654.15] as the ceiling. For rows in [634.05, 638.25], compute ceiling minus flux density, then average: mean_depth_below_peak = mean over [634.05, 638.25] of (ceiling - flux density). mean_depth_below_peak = 1.4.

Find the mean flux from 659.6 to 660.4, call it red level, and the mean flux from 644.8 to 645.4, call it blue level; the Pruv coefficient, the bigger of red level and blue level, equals 17.7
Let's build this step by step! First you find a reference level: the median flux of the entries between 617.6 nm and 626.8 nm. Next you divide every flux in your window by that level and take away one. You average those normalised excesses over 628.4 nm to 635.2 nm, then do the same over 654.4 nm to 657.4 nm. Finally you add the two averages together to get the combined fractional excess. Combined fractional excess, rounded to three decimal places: 0.103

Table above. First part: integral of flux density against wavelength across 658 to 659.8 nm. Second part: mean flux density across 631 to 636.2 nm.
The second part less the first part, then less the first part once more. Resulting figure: -47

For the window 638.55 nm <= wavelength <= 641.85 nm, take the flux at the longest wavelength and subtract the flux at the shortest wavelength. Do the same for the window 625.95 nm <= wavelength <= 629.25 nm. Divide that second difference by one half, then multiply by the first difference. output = -0.44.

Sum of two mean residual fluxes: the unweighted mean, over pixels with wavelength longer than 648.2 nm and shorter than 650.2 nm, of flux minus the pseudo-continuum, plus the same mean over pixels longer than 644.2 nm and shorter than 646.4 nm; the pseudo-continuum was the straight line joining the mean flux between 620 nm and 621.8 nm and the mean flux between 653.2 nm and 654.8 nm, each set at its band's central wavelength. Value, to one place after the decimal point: -1.4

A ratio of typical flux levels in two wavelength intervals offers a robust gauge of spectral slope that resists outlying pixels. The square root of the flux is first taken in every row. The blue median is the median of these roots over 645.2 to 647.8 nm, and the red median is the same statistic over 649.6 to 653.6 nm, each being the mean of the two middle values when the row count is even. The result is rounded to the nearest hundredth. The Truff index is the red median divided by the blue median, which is 1.00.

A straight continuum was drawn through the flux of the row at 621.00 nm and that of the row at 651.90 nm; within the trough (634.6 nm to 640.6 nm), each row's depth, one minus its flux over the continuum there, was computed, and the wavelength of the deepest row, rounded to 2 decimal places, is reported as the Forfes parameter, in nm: 636.00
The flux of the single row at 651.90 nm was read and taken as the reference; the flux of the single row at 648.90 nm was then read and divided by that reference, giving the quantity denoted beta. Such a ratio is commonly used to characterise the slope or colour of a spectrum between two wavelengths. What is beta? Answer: 0.98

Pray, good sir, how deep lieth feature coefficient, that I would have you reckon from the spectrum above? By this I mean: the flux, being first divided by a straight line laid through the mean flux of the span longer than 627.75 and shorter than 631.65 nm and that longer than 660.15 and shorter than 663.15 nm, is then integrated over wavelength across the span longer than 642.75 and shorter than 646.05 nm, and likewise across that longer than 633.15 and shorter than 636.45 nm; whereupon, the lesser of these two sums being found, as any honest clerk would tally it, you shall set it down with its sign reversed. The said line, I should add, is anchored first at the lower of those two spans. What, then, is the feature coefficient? -3.27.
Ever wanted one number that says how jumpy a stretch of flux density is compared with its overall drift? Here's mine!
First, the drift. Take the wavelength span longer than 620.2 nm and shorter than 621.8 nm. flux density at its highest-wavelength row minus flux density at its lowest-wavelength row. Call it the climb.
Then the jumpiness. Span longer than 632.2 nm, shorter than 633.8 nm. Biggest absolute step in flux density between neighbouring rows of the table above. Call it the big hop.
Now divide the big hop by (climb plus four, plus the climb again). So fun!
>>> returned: 0.21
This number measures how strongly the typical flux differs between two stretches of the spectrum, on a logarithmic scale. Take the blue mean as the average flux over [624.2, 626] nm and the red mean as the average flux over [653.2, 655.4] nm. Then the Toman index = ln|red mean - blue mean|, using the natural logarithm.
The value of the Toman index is 0.8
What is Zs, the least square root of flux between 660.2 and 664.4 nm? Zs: 3.99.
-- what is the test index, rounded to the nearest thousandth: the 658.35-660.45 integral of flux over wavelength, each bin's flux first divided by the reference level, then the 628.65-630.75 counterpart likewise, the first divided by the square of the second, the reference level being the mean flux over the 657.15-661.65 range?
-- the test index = 0.536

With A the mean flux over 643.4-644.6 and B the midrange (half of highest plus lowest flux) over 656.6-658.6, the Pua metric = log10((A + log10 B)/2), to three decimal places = 0.958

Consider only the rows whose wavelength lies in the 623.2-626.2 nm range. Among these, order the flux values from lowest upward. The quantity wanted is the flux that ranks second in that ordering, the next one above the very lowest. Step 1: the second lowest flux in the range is 15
